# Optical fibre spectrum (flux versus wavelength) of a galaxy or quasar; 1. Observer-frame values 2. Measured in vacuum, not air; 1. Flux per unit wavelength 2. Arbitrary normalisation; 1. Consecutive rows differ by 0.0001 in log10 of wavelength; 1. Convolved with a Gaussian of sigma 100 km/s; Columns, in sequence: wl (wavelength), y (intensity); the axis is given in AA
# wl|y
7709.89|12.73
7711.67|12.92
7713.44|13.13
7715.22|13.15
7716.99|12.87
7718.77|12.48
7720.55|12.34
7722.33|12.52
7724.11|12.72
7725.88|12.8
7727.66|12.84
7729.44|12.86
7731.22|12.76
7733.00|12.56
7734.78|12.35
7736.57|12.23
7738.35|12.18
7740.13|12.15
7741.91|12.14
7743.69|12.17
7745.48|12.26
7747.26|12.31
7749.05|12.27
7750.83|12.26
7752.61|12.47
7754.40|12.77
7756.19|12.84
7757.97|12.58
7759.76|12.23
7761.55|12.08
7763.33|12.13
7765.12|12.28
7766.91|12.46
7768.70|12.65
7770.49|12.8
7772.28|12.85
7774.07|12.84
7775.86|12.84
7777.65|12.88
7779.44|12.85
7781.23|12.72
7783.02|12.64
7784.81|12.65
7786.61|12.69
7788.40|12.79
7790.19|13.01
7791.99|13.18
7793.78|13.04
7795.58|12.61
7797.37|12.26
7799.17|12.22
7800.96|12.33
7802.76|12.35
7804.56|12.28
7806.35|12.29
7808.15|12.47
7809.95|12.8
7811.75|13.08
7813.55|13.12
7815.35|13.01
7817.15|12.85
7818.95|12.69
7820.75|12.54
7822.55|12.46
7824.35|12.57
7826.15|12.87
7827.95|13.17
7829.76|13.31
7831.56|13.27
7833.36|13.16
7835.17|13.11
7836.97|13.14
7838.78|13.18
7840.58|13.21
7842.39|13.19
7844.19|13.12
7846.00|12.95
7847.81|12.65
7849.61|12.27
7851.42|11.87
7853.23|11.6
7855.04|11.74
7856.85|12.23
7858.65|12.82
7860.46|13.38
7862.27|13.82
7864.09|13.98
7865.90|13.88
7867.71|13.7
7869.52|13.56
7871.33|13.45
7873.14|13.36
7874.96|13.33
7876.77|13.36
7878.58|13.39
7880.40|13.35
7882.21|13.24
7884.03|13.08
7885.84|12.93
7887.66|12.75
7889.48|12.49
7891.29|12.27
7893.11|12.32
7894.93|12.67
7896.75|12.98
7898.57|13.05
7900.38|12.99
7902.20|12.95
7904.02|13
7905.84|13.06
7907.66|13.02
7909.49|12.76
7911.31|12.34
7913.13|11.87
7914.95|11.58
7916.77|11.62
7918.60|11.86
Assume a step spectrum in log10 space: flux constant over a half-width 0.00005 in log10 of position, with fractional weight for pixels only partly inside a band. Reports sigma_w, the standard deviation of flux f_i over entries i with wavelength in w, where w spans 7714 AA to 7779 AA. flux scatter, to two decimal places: 0.29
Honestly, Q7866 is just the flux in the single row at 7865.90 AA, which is 13.88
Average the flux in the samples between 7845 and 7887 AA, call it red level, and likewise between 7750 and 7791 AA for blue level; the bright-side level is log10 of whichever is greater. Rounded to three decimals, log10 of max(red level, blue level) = 1.115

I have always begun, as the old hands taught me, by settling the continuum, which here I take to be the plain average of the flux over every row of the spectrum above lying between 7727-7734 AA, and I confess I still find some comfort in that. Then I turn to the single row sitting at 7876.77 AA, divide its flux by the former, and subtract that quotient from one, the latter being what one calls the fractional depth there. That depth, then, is -0.05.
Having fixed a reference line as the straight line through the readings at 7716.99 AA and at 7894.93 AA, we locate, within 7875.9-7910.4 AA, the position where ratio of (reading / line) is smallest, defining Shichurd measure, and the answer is 7891.29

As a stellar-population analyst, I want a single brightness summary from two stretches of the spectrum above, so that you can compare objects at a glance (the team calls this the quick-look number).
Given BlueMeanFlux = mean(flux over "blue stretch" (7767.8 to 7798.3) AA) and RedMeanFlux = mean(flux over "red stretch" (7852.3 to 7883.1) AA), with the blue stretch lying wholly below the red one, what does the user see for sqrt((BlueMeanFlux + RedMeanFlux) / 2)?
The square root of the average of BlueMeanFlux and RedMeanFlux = 3.60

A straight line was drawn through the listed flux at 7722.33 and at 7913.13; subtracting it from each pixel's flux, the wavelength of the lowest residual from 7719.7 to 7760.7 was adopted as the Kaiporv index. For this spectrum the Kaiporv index 7741.91 AA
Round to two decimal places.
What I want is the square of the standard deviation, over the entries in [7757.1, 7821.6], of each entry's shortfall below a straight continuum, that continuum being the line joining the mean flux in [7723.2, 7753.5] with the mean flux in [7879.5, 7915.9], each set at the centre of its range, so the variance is 0.09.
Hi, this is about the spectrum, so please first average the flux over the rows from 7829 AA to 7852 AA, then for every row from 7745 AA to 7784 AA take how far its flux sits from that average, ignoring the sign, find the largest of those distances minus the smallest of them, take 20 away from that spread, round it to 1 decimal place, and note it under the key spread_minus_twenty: -19.2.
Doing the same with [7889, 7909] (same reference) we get -19.3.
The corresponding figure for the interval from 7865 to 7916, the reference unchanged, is -18.6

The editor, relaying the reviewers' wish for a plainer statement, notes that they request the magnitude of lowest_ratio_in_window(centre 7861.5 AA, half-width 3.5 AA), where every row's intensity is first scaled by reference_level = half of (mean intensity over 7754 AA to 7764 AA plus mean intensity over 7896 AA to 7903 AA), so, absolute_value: 1.01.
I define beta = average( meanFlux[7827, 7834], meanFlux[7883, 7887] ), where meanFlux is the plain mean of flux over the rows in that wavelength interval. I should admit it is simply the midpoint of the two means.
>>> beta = 13.1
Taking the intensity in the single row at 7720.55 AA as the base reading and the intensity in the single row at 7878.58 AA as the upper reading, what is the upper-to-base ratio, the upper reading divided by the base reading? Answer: 1.09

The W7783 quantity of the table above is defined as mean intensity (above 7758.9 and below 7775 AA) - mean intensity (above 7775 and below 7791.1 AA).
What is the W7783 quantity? -0.31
